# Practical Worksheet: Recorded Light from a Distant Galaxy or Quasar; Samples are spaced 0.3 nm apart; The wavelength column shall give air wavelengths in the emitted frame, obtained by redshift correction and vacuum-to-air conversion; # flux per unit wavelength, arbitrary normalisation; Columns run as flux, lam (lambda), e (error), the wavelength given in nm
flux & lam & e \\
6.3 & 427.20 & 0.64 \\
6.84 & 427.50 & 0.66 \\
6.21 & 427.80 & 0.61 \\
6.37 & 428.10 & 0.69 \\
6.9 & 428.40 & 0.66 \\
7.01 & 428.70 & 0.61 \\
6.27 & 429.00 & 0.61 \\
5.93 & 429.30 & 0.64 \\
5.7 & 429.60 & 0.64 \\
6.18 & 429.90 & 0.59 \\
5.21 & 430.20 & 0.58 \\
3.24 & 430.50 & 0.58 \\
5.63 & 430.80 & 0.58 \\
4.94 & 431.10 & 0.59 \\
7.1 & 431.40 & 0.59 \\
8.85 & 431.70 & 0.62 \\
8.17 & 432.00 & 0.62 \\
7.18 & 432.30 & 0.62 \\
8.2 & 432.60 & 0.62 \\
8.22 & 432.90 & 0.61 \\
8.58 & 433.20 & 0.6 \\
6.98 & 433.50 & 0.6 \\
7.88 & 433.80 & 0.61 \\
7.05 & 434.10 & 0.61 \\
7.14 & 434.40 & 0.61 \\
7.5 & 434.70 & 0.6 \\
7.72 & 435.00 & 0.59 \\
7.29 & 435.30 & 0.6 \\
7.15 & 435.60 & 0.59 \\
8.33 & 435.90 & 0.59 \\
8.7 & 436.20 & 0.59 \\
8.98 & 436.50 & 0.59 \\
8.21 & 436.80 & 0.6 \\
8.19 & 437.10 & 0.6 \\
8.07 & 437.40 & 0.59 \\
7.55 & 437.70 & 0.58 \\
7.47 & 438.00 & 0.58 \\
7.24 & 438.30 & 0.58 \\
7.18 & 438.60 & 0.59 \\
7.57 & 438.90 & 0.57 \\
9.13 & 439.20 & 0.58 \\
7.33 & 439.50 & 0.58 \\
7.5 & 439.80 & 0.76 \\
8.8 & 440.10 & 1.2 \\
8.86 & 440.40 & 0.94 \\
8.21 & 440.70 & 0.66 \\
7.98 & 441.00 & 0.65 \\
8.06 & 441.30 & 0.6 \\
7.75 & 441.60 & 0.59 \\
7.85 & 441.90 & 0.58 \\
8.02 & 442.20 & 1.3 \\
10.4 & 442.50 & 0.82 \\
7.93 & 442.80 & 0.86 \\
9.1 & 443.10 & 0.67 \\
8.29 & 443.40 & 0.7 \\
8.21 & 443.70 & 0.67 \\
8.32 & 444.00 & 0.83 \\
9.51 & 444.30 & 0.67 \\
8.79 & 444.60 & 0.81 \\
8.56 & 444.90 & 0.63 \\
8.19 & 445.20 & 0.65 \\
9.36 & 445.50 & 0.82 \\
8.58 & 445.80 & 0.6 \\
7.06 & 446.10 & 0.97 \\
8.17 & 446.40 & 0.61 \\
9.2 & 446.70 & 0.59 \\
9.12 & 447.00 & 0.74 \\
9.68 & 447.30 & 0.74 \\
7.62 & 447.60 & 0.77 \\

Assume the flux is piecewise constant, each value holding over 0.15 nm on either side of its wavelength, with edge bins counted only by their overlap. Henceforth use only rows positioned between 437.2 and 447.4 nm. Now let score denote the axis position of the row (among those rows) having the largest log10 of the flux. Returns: 442.50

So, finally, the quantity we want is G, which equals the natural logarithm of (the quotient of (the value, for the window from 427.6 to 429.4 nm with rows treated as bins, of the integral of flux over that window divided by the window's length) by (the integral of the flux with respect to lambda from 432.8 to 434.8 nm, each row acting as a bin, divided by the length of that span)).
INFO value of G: -0.16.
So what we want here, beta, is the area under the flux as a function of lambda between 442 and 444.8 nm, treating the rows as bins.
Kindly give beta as 24.4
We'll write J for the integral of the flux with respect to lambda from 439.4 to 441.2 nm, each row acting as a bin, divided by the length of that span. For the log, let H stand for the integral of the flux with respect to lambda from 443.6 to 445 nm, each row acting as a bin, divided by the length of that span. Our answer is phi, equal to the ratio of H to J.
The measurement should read 1.1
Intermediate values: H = 8.7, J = 8.13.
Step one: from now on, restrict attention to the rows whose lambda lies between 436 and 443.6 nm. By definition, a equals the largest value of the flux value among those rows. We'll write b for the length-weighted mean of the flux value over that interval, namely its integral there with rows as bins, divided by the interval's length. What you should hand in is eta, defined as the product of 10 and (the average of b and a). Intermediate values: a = 10.4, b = 8.2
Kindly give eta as 93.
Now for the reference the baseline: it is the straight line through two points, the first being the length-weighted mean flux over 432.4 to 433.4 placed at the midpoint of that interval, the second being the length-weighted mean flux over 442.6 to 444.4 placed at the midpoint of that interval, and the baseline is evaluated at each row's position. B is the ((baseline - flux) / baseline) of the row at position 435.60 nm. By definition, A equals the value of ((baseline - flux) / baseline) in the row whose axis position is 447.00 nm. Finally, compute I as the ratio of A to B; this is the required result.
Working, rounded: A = -0.05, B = 0.14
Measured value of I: -0.3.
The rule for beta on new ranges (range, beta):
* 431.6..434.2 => 20.5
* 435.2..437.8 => 21.0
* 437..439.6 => 20.1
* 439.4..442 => 20.9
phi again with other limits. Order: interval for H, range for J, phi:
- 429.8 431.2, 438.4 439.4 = 0.6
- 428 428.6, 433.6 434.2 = 0.9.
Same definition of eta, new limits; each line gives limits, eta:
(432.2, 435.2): 81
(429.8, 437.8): 82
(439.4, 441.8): 85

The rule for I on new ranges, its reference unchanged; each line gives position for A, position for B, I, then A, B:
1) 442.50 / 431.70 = 2.6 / -0.22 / -0.08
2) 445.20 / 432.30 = 0.4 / 0.05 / 0.12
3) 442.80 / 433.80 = 1.7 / 0.07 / 0.04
